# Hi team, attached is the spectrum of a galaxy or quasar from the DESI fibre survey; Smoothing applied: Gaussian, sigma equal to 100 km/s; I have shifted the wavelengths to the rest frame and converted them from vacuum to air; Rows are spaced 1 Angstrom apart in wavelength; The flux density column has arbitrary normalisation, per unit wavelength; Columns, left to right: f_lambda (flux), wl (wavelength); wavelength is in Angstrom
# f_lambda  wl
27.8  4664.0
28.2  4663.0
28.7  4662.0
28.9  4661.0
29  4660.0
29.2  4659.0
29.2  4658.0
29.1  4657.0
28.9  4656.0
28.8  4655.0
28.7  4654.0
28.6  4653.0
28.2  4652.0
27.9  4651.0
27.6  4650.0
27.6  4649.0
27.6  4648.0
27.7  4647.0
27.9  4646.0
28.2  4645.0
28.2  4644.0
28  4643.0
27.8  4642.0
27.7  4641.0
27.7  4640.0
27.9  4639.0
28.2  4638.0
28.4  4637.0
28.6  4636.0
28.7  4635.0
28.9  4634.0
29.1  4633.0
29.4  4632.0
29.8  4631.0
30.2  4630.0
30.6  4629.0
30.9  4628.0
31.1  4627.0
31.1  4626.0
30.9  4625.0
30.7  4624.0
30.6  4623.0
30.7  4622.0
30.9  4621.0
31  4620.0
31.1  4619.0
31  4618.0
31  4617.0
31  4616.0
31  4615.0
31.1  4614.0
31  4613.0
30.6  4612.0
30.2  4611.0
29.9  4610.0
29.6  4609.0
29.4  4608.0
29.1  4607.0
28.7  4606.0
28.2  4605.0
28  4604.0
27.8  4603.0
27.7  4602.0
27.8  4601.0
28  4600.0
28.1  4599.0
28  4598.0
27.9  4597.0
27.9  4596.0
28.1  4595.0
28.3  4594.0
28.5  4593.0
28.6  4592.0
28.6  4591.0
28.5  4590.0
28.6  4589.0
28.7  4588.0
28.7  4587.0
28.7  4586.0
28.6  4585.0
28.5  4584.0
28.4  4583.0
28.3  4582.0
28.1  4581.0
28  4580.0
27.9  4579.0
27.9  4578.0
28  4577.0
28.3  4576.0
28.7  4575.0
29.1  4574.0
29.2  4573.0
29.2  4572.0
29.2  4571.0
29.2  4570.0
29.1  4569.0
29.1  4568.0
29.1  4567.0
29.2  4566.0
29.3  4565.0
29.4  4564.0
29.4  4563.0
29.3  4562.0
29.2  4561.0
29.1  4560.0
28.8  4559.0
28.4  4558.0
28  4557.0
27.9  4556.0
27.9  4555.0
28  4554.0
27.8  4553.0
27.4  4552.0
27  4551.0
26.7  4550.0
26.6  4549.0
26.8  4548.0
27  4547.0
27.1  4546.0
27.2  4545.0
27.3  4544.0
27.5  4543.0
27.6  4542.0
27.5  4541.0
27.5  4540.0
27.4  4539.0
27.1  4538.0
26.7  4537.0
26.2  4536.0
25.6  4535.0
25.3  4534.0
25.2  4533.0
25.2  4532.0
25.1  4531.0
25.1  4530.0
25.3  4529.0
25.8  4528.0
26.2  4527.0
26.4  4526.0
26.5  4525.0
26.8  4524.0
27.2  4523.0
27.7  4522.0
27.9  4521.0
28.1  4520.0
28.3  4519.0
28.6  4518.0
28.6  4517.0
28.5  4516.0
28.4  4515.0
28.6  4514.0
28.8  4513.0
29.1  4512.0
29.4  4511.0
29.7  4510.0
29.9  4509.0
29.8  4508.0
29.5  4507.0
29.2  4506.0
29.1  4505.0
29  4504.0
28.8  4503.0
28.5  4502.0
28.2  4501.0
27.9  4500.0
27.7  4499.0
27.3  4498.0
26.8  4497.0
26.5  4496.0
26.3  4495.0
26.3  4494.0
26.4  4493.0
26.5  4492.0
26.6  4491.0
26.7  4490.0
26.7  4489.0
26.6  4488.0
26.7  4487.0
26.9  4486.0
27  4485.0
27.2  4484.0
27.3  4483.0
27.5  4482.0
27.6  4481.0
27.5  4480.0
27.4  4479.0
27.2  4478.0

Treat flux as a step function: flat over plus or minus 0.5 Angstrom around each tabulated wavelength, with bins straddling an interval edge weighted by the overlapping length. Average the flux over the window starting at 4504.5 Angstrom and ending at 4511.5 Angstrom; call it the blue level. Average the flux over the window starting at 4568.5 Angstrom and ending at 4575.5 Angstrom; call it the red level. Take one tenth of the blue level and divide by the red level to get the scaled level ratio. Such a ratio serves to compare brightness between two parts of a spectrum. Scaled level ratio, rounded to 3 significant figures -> 0.101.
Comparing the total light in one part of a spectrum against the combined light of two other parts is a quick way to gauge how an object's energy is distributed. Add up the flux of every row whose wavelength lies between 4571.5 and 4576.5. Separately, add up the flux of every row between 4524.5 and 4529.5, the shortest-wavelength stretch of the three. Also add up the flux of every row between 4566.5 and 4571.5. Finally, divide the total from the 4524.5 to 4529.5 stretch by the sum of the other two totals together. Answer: 0.45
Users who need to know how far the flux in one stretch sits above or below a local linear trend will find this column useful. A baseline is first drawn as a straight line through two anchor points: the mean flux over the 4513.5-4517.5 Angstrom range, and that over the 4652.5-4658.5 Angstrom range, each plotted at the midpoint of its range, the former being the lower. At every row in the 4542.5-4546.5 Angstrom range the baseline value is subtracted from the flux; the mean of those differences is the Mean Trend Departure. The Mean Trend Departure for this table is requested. -1.3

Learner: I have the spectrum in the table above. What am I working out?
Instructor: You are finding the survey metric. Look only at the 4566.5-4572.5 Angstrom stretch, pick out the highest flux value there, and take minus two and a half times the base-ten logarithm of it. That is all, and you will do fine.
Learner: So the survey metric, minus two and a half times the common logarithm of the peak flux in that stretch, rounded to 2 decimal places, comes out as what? -3.66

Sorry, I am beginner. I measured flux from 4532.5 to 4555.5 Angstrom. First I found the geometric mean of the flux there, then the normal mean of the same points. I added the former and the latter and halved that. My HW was 27.0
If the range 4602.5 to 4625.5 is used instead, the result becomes 30.1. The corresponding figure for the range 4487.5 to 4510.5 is 27.8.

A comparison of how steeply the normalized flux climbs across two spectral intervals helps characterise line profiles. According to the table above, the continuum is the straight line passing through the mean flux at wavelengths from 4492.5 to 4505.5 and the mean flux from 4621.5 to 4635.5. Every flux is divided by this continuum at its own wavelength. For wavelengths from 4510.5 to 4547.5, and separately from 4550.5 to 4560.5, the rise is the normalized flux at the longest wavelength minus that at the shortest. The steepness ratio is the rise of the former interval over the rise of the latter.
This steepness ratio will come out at -1.7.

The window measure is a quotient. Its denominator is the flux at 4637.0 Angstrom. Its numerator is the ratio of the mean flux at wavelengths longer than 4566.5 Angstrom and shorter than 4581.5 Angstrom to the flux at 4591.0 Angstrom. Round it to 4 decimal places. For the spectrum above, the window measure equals 0.0353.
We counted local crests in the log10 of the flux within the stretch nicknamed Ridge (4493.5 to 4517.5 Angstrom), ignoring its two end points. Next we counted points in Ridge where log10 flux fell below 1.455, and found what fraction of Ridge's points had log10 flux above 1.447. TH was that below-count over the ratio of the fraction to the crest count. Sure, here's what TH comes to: 16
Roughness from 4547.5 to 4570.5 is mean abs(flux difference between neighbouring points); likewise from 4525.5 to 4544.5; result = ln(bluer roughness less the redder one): -2.75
